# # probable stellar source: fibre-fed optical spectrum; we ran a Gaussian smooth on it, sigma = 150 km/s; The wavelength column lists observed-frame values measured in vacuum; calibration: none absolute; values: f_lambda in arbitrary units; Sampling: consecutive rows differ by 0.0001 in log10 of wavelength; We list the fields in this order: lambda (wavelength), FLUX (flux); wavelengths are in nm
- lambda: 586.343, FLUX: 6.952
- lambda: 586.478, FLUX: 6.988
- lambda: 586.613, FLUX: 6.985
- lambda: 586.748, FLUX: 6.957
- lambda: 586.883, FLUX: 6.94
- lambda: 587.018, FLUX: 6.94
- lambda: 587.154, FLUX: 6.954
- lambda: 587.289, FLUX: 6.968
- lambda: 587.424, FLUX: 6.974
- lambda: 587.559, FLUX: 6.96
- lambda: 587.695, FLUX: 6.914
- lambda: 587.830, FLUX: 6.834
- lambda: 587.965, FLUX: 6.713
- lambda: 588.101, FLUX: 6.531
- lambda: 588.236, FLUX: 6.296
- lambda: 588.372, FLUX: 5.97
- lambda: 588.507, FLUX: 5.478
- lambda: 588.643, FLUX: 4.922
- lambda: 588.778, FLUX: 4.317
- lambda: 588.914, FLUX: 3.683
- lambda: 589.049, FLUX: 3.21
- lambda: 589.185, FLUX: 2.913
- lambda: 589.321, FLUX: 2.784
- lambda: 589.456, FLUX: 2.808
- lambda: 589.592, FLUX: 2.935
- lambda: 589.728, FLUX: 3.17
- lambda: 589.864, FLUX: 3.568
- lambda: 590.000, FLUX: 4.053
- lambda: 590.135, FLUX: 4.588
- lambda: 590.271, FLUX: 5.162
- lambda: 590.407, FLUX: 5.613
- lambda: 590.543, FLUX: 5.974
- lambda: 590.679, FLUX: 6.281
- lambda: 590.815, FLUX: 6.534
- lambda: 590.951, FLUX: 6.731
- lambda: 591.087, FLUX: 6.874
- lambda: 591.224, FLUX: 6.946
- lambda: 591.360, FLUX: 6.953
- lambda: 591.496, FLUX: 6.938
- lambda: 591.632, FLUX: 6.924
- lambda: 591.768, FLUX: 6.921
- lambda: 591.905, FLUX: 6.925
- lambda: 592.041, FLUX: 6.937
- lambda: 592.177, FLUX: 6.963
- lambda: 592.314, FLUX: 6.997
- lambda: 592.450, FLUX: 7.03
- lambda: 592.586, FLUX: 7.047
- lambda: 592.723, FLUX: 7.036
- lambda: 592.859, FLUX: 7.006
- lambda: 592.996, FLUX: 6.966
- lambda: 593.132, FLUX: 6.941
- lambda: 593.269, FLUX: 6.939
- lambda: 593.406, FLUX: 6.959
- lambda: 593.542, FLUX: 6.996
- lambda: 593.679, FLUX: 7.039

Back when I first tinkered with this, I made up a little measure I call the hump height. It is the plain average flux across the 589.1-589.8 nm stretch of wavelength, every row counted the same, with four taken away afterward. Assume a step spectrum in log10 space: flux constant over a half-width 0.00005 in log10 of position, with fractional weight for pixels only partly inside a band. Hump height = -1.1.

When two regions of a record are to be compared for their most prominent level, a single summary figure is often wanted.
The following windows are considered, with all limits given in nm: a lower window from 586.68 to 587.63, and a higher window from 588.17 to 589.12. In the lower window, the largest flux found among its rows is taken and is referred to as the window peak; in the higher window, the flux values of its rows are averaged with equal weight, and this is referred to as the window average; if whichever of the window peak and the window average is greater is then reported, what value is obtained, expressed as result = 6.97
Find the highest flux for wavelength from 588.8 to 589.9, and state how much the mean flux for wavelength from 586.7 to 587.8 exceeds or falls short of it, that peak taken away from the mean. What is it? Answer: 3.3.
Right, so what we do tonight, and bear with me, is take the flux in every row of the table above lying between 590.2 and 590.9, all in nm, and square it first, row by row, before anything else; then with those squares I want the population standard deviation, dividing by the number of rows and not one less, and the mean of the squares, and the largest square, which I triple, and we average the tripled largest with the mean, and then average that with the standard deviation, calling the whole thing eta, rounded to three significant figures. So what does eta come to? 43.7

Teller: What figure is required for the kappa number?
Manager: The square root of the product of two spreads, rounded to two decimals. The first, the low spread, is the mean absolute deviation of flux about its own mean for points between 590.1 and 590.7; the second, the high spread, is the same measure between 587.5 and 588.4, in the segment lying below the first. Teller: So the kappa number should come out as 0.39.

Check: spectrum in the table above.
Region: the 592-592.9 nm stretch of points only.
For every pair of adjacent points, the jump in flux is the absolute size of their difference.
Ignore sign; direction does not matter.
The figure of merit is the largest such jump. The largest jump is 0.03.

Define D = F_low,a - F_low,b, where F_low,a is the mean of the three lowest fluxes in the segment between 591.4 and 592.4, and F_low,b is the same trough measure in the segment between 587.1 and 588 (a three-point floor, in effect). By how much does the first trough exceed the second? 0.1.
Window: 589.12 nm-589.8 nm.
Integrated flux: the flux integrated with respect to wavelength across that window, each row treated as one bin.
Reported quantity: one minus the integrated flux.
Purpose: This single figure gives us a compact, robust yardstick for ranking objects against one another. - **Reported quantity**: -1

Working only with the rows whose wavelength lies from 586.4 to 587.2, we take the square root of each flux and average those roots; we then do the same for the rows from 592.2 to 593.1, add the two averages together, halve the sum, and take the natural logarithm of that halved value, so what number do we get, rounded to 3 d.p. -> 0.972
